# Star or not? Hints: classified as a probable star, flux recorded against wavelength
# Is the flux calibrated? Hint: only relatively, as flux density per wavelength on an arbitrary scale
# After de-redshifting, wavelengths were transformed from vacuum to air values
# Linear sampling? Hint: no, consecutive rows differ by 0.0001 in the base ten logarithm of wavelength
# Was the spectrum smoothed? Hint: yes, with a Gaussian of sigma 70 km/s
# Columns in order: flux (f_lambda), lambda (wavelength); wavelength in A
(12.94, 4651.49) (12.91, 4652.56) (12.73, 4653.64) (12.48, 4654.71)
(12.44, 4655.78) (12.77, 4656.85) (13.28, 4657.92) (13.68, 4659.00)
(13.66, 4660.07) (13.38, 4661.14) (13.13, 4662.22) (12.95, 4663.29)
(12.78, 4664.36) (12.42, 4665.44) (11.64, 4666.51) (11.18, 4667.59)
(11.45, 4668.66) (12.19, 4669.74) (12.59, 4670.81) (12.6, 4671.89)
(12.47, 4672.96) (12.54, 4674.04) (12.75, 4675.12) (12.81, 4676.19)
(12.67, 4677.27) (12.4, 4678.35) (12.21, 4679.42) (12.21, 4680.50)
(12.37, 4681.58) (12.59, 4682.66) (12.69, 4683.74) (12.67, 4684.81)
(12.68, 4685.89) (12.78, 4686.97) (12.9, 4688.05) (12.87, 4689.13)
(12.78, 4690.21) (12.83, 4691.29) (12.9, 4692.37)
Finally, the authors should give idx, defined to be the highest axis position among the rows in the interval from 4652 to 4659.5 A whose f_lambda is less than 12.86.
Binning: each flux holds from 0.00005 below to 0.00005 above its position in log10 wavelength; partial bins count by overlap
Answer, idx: 4656.85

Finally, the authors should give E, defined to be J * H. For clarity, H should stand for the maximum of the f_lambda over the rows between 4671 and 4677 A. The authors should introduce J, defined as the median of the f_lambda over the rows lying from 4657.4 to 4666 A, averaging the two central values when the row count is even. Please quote 169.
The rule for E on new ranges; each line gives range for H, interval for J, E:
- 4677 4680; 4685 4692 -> 162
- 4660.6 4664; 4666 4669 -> 153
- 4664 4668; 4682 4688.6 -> 162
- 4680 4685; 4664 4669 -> 148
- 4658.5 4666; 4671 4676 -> 172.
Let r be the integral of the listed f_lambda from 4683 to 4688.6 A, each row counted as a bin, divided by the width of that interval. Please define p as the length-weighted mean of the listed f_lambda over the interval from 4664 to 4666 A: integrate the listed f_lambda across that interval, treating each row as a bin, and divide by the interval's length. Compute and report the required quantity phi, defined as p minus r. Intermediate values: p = 12.6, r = 12.7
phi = -0.2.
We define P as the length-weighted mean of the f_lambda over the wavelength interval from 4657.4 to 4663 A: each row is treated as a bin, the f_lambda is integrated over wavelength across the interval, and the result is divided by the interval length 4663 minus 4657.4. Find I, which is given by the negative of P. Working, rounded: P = 13.4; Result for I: -13.4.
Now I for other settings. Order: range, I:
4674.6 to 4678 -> -12.7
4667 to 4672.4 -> -12.0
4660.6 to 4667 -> -12.7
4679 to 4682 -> -12.2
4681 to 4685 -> -12.6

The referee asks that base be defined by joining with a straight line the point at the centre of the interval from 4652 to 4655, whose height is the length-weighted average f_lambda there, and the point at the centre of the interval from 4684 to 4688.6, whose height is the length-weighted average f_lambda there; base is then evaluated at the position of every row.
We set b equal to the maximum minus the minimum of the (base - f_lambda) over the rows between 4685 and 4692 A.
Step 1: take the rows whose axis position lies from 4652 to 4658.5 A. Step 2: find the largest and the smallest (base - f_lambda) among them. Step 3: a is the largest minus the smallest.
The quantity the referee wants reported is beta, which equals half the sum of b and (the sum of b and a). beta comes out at 0.63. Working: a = 0.8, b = 0.2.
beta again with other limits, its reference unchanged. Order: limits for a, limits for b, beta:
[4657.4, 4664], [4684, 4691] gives 0.59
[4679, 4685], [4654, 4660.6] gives 1.47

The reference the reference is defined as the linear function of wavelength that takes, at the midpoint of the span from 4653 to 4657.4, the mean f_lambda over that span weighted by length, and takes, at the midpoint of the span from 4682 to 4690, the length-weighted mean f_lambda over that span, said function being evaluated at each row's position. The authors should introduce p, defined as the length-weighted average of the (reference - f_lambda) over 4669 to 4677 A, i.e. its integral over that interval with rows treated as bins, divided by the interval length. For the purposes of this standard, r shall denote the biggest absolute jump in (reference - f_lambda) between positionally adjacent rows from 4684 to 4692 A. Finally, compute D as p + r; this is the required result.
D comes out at 0.3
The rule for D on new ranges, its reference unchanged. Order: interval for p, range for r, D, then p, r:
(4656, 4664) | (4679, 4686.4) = -0.4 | -0.59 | 0.2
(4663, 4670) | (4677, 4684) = 0.9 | 0.61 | 0.3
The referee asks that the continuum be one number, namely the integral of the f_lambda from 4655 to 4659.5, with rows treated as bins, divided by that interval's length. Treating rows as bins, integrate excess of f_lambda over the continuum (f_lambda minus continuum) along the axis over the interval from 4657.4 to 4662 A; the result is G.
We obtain 2.2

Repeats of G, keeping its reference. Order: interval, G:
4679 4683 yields -2.7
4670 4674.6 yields -2.2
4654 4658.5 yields -1.1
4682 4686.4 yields -1.6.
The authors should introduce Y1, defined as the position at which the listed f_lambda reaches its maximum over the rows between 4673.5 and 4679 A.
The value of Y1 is 4676.19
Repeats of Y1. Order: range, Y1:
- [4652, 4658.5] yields 4657.92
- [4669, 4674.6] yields 4671.89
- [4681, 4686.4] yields 4683.74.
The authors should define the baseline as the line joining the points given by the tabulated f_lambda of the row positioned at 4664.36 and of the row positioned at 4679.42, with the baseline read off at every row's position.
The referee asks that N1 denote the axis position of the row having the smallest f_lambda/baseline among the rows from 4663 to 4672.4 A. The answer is 4667.59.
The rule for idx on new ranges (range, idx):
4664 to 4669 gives 4668.66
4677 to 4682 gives 4681.58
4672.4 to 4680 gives 4679.42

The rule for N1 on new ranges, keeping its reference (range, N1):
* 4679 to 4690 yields 4679.42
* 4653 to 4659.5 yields 4655.78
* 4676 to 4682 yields 4679.42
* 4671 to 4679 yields 4672.96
